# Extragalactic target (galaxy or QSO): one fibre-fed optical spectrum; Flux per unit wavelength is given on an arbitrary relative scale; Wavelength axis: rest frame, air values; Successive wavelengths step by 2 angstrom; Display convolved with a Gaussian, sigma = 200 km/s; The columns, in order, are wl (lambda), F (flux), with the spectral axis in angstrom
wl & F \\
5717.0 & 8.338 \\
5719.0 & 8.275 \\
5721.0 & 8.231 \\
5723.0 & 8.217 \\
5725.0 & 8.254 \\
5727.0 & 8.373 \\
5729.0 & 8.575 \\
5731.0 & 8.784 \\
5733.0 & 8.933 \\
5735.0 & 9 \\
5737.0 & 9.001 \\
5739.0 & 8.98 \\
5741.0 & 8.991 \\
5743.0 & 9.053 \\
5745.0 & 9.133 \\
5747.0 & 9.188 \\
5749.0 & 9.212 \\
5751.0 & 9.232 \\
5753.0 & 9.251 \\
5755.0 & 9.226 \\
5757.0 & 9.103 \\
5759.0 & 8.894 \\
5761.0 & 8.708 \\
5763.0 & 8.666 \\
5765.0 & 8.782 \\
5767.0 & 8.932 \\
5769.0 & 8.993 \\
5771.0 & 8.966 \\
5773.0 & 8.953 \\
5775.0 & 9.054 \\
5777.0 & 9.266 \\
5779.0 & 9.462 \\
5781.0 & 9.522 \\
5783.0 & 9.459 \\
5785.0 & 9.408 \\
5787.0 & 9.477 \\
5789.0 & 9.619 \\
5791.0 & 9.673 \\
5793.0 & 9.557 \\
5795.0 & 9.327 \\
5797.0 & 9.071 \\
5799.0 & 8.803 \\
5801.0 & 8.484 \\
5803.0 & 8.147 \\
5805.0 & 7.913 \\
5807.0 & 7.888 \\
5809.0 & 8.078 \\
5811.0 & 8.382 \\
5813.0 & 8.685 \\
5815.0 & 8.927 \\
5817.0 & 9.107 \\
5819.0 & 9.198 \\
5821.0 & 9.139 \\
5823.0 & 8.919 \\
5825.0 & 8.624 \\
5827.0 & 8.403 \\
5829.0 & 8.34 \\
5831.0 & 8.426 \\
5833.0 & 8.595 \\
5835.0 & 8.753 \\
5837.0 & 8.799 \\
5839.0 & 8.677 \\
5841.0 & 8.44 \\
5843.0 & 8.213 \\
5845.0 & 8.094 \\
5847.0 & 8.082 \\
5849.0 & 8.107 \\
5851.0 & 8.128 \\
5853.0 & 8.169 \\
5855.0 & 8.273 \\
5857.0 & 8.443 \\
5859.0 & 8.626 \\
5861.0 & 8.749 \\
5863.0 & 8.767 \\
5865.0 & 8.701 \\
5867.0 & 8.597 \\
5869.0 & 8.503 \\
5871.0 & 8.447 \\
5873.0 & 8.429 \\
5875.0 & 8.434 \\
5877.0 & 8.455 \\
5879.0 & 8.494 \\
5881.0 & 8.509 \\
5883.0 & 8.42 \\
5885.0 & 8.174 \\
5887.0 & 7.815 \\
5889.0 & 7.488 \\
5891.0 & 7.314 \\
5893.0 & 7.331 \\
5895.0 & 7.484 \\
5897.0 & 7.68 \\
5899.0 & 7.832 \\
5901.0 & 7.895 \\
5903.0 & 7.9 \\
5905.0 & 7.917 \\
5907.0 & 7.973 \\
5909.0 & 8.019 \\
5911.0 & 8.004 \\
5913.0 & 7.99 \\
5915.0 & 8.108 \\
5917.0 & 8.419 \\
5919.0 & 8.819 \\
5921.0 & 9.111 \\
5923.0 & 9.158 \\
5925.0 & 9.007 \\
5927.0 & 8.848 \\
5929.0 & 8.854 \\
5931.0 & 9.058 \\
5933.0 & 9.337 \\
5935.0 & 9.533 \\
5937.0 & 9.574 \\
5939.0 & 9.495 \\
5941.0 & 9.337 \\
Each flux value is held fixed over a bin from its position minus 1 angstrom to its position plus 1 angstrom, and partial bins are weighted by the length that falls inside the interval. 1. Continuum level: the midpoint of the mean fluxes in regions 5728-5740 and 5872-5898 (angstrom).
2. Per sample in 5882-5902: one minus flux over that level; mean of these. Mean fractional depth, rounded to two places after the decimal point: 0.08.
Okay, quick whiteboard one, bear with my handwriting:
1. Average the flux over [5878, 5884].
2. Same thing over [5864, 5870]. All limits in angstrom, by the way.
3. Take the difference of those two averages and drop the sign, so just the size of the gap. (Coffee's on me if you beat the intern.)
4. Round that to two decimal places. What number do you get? 0.13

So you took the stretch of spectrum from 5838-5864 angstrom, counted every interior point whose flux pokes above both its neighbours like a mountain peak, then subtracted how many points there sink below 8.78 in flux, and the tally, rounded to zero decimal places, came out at -13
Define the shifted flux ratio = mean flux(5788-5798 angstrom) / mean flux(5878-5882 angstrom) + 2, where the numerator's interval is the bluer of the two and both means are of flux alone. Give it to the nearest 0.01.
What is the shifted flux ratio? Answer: 3.11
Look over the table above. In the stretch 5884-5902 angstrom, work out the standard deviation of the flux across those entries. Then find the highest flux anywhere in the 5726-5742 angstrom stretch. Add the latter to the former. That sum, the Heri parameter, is 9.3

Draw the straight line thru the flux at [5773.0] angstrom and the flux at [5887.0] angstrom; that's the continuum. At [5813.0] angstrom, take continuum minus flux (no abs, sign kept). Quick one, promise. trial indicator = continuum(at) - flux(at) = -0.13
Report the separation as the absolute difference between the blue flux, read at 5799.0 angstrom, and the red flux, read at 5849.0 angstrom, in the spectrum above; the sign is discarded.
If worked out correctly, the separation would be 0.70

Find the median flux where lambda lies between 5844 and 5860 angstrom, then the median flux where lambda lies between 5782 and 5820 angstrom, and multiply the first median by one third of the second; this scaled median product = 24.6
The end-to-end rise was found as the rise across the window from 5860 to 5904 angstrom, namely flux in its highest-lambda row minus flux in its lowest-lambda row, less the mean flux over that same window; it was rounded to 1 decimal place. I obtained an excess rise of -9.0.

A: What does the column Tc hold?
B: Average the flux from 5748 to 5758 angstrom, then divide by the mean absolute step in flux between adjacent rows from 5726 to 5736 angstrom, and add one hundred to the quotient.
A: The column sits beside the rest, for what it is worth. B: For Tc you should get 159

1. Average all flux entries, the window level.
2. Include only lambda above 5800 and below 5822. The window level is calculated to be 8.5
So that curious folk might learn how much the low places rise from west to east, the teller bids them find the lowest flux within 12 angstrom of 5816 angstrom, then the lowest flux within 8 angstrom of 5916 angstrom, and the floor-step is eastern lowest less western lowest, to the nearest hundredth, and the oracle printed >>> 0.10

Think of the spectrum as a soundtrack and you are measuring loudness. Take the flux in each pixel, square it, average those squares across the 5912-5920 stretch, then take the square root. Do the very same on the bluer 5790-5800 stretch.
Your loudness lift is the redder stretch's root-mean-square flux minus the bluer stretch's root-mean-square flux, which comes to -1.0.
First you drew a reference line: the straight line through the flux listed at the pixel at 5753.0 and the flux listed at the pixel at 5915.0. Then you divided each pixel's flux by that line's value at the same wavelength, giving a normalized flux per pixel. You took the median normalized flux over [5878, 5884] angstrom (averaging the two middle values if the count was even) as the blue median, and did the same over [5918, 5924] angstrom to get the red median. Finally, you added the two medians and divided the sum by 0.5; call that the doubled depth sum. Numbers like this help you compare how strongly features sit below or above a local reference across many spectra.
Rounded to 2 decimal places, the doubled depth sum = 4.29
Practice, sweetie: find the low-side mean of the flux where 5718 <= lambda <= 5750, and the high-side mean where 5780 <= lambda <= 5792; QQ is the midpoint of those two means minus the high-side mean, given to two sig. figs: -0.38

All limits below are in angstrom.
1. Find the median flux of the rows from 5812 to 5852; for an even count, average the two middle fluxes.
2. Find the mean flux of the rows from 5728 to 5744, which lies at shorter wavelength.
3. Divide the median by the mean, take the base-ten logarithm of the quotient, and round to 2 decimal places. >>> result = -0.02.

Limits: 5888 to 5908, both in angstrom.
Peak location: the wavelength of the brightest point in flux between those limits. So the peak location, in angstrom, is 5907.0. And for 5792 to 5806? 5793.0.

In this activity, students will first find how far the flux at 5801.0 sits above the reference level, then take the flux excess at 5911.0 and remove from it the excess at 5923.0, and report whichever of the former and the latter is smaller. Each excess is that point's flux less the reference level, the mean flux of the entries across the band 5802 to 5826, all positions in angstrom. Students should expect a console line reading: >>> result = -1.2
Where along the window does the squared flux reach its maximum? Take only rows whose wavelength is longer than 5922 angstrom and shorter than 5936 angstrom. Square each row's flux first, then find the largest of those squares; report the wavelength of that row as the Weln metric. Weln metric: 5935.0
